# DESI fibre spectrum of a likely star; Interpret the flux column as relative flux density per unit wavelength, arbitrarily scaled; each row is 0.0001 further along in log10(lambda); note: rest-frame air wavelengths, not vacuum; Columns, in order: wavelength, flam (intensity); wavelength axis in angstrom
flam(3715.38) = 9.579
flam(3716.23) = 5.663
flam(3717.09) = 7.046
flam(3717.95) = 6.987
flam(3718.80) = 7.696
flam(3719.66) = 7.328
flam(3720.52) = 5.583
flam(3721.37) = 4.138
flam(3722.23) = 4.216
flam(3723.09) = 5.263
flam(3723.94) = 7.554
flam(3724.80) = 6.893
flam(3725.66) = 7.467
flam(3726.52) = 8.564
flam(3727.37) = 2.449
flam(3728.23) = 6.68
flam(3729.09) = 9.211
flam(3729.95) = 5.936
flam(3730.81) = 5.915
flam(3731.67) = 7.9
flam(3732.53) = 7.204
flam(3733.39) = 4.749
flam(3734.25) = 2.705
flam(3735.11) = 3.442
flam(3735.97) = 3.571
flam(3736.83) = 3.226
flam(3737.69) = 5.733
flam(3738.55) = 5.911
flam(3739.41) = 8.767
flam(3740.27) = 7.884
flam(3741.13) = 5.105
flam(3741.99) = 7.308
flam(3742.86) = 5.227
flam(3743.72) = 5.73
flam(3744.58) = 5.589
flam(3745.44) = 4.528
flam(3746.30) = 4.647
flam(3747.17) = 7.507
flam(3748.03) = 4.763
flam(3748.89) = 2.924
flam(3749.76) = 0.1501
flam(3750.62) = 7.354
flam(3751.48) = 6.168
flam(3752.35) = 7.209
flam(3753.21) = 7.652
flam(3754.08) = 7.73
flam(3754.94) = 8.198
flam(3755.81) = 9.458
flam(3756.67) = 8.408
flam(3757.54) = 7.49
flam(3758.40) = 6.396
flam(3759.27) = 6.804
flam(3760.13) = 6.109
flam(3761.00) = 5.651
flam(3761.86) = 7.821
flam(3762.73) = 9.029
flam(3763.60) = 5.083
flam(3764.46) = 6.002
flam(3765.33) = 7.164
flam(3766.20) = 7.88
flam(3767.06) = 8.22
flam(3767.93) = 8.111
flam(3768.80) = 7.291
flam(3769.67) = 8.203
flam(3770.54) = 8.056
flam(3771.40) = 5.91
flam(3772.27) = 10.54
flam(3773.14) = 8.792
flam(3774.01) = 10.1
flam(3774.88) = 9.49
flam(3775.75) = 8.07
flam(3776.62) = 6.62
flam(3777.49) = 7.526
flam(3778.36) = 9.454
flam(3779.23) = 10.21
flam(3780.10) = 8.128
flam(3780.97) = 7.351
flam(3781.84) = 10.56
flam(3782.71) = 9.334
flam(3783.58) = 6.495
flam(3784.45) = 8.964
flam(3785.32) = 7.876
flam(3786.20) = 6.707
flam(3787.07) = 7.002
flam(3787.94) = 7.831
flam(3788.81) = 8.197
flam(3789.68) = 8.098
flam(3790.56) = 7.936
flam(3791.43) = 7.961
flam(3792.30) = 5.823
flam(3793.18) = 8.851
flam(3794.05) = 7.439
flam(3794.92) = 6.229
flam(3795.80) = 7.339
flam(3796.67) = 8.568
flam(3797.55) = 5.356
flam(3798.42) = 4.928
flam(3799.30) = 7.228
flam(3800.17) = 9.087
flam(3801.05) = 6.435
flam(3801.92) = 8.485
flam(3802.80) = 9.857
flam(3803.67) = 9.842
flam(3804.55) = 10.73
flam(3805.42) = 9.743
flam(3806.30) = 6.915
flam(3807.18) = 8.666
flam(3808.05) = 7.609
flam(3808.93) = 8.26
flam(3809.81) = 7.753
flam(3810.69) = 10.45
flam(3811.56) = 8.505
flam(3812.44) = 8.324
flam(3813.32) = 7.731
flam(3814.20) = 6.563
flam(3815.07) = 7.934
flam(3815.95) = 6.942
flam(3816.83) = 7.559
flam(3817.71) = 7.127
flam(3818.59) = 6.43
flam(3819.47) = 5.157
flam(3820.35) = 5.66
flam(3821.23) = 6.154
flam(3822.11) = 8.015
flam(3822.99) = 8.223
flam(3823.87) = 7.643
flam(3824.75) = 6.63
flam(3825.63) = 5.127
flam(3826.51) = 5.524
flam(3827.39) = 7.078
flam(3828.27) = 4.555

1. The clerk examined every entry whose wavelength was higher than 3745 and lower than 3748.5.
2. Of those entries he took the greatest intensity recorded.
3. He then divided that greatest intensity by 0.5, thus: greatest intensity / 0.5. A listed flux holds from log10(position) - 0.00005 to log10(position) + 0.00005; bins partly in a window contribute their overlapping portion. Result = 15.0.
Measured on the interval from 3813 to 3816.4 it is 15.9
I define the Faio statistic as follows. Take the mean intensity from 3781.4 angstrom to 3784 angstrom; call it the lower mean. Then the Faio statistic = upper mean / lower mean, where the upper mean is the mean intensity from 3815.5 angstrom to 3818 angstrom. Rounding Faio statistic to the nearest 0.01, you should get 0.82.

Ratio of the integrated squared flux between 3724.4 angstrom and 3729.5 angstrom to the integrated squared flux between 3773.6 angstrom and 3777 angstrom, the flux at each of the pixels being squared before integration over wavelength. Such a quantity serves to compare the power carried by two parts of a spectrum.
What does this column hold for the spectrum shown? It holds 1.0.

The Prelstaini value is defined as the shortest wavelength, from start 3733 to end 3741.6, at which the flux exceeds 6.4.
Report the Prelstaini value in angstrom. 3739.41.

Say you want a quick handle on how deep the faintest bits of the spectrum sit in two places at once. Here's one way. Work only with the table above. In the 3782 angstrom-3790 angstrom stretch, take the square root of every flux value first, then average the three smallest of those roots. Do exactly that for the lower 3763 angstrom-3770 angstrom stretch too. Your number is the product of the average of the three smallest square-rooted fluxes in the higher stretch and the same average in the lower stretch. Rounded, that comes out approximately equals 6.4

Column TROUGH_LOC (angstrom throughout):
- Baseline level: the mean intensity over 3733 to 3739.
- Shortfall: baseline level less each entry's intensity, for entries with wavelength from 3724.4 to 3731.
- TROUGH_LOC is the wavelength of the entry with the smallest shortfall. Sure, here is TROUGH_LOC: 3729.09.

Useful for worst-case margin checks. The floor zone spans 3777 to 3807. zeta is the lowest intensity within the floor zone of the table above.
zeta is 4.928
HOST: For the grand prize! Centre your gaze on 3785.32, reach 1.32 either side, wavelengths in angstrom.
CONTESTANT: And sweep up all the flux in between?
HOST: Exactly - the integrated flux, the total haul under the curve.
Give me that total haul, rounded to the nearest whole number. 21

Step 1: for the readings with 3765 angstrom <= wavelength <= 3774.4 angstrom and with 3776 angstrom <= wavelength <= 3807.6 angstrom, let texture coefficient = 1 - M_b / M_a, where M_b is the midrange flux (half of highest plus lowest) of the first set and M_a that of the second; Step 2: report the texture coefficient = -0.1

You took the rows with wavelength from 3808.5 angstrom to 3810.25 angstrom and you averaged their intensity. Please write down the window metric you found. 8.0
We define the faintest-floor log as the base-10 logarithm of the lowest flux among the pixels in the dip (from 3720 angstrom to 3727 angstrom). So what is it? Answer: 0.617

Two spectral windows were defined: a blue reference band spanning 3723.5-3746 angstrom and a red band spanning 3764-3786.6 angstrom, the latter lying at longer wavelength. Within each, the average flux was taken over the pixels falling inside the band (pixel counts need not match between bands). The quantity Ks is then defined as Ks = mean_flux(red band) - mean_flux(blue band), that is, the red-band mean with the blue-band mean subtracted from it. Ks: 2.2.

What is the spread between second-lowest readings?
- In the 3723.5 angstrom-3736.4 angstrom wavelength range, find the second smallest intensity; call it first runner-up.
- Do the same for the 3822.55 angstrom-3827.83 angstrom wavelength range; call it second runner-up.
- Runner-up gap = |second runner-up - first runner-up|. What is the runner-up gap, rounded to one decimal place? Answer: 2.8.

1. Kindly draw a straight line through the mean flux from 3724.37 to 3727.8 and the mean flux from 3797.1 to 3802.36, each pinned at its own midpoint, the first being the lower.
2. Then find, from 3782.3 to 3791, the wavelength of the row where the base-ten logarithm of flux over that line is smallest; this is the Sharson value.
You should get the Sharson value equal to 3783.58 angstrom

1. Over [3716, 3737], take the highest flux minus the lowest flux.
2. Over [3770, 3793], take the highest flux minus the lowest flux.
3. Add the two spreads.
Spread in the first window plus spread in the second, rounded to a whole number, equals 11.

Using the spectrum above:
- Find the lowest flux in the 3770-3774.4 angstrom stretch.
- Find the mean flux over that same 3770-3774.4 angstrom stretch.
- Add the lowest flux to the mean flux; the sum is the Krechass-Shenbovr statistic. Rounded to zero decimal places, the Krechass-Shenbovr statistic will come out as 15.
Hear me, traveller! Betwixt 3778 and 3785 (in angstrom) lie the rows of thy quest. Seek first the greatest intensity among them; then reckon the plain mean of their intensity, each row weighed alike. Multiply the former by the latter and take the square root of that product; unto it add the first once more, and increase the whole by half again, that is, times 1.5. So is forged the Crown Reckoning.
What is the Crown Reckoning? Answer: 30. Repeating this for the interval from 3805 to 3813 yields 30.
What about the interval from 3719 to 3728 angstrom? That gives 24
